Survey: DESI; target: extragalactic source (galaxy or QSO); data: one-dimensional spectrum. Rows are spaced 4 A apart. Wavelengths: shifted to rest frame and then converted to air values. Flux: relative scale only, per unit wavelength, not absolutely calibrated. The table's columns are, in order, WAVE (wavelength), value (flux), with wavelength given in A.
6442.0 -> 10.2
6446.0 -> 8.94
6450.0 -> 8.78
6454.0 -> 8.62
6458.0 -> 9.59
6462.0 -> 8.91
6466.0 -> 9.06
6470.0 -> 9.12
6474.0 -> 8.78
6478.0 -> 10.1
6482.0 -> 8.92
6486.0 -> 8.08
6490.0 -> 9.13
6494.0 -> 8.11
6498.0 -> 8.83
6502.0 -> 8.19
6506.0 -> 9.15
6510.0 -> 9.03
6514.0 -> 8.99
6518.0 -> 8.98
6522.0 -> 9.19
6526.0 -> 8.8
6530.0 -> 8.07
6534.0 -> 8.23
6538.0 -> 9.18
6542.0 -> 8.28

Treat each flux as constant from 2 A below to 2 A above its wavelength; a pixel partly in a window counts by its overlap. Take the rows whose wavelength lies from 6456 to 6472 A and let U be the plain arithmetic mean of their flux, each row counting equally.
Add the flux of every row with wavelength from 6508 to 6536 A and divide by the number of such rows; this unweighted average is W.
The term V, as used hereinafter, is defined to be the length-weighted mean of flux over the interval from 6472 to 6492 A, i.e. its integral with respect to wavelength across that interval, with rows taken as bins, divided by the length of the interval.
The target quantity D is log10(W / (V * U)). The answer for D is -0.974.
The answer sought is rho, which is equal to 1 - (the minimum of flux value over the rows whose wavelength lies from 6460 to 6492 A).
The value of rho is -7.08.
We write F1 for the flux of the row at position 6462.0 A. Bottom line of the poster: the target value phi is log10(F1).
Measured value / 0.95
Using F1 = 8.91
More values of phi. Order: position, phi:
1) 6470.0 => 0.96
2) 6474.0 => 0.94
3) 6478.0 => 1.00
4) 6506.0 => 0.96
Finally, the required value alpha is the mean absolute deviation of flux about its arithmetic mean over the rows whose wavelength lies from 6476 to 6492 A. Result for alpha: 0.56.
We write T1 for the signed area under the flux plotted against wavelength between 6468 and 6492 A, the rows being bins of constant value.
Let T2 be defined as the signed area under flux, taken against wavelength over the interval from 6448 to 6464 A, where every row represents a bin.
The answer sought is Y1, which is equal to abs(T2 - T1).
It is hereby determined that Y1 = 73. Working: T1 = 217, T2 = 144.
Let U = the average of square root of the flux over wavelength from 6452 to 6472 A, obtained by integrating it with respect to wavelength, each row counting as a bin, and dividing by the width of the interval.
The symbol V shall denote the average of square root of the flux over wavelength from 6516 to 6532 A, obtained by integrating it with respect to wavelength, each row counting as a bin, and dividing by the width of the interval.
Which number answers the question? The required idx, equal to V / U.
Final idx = 0.98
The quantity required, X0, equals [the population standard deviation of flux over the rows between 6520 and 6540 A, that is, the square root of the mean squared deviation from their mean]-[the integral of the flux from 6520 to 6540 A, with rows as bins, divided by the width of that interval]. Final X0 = -8.2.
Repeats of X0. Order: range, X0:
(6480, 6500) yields -8.2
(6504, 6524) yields -9.0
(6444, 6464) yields -8.6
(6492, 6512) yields -8.2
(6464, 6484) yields -8.7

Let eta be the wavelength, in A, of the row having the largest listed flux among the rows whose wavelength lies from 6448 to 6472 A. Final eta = 6458.0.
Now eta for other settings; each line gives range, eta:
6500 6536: 6522.0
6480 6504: 6490.0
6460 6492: 6478.0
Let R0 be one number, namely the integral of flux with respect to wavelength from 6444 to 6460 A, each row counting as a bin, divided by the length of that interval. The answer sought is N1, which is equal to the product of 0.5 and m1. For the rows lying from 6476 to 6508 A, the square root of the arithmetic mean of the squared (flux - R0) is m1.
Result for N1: 0.33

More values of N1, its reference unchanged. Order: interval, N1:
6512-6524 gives 0.06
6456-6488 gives 0.28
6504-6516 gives 0.05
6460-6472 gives 0.05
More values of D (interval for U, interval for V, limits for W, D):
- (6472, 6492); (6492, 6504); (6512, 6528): -0.924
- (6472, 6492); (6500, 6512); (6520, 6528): -0.944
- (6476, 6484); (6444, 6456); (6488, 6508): -0.983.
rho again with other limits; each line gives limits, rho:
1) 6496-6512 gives -7.19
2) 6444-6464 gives -7.62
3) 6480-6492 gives -7.08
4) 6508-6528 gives -7.80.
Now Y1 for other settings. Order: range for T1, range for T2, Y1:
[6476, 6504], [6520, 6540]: 72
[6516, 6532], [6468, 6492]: 76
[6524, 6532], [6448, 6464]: 76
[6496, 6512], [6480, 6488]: 73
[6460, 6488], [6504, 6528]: 35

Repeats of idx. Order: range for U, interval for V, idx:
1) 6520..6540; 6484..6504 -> 0.99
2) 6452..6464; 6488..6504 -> 0.97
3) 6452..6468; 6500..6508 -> 0.98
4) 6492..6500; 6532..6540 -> 1.01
